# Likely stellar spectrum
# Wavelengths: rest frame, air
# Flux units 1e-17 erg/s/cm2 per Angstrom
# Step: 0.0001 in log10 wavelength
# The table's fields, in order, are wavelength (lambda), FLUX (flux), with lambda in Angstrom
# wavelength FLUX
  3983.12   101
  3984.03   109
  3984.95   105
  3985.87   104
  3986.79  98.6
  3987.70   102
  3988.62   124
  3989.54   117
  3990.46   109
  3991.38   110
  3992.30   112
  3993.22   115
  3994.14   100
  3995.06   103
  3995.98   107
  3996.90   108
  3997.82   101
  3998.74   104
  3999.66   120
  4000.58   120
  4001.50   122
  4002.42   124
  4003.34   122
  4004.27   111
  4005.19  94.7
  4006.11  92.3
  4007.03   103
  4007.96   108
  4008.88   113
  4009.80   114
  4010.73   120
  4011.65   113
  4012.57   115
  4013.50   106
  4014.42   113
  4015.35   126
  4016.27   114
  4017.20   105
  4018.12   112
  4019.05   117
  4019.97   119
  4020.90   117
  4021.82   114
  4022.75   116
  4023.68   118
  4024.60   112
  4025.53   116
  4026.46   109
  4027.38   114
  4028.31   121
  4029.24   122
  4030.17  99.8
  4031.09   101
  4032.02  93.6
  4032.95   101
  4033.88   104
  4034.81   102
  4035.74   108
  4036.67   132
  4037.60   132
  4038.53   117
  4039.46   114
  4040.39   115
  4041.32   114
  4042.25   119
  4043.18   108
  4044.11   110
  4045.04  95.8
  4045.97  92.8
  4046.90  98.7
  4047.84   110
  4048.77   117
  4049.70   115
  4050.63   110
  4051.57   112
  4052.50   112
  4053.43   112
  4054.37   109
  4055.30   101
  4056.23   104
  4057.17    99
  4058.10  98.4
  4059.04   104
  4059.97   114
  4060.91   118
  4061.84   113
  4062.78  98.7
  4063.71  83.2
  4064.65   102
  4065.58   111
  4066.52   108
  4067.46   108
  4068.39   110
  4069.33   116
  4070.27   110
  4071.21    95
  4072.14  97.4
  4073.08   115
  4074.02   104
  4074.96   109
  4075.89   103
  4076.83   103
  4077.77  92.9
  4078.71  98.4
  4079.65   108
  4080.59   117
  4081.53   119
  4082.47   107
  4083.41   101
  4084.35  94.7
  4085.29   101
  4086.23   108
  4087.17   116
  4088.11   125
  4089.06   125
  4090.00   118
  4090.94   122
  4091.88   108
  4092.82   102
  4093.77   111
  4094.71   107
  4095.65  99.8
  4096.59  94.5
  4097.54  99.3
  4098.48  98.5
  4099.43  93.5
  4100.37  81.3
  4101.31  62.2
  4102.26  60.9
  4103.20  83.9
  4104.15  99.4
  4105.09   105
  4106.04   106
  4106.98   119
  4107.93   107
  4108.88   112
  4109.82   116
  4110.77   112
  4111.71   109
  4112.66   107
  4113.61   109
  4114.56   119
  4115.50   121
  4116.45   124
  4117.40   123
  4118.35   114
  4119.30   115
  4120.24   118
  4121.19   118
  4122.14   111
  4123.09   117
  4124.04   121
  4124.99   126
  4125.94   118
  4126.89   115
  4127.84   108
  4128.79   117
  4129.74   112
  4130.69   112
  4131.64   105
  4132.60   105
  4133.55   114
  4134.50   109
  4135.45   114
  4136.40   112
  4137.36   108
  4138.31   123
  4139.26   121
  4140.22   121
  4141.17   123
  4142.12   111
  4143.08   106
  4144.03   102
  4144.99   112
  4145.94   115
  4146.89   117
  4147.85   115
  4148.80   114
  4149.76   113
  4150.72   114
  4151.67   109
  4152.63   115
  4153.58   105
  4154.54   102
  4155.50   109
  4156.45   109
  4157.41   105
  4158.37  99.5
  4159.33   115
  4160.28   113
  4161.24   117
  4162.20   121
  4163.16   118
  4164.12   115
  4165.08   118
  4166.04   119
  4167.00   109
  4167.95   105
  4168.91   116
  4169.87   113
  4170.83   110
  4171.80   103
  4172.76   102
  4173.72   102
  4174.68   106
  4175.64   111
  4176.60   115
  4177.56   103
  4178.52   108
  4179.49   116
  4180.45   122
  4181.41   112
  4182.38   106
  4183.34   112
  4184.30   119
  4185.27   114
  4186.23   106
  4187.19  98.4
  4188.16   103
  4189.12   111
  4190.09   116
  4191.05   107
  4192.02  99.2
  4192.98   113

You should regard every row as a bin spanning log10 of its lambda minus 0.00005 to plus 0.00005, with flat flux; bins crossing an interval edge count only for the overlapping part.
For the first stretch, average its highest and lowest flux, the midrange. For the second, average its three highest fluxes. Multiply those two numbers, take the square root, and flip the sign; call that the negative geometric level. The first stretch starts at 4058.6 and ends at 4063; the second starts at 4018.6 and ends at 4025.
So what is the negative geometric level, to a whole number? -113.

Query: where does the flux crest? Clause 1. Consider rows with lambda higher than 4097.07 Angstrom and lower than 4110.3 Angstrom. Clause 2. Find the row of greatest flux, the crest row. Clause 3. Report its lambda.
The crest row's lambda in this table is 4106.98 Angstrom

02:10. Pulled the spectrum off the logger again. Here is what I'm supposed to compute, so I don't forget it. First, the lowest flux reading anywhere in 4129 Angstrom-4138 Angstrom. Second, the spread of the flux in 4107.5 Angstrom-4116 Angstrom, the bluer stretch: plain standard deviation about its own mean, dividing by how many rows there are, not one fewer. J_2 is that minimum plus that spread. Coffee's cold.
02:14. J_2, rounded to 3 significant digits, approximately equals 110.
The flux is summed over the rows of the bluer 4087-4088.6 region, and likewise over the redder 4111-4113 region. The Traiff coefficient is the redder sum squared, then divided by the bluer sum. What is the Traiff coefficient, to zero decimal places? 194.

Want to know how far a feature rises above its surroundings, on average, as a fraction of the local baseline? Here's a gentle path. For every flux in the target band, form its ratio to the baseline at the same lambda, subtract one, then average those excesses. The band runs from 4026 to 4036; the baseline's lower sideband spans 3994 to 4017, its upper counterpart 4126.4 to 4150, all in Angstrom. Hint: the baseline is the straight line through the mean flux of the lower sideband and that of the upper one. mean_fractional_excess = -0.04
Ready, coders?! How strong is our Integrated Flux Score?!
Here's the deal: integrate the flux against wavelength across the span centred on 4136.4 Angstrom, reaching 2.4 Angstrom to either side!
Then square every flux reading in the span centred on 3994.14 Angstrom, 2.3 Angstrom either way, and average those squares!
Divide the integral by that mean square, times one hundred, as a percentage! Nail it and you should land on 4.7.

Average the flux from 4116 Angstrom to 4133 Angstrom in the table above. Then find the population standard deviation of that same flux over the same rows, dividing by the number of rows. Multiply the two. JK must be 676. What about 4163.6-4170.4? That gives 529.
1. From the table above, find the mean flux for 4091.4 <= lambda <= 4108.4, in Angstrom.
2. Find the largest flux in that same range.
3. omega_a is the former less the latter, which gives -22.4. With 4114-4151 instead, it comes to -11.1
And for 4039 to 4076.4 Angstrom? -11.8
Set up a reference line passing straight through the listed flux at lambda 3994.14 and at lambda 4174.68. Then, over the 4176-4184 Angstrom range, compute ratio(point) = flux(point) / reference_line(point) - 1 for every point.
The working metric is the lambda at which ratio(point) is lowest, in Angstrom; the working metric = 4177.56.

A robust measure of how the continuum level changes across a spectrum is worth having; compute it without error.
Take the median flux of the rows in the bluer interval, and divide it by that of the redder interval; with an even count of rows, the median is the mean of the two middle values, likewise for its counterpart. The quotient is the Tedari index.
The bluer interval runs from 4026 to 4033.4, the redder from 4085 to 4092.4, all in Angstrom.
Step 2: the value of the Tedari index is 0.90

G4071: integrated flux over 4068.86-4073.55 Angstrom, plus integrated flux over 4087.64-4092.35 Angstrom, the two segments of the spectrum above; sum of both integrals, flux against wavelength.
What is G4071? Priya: 1063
